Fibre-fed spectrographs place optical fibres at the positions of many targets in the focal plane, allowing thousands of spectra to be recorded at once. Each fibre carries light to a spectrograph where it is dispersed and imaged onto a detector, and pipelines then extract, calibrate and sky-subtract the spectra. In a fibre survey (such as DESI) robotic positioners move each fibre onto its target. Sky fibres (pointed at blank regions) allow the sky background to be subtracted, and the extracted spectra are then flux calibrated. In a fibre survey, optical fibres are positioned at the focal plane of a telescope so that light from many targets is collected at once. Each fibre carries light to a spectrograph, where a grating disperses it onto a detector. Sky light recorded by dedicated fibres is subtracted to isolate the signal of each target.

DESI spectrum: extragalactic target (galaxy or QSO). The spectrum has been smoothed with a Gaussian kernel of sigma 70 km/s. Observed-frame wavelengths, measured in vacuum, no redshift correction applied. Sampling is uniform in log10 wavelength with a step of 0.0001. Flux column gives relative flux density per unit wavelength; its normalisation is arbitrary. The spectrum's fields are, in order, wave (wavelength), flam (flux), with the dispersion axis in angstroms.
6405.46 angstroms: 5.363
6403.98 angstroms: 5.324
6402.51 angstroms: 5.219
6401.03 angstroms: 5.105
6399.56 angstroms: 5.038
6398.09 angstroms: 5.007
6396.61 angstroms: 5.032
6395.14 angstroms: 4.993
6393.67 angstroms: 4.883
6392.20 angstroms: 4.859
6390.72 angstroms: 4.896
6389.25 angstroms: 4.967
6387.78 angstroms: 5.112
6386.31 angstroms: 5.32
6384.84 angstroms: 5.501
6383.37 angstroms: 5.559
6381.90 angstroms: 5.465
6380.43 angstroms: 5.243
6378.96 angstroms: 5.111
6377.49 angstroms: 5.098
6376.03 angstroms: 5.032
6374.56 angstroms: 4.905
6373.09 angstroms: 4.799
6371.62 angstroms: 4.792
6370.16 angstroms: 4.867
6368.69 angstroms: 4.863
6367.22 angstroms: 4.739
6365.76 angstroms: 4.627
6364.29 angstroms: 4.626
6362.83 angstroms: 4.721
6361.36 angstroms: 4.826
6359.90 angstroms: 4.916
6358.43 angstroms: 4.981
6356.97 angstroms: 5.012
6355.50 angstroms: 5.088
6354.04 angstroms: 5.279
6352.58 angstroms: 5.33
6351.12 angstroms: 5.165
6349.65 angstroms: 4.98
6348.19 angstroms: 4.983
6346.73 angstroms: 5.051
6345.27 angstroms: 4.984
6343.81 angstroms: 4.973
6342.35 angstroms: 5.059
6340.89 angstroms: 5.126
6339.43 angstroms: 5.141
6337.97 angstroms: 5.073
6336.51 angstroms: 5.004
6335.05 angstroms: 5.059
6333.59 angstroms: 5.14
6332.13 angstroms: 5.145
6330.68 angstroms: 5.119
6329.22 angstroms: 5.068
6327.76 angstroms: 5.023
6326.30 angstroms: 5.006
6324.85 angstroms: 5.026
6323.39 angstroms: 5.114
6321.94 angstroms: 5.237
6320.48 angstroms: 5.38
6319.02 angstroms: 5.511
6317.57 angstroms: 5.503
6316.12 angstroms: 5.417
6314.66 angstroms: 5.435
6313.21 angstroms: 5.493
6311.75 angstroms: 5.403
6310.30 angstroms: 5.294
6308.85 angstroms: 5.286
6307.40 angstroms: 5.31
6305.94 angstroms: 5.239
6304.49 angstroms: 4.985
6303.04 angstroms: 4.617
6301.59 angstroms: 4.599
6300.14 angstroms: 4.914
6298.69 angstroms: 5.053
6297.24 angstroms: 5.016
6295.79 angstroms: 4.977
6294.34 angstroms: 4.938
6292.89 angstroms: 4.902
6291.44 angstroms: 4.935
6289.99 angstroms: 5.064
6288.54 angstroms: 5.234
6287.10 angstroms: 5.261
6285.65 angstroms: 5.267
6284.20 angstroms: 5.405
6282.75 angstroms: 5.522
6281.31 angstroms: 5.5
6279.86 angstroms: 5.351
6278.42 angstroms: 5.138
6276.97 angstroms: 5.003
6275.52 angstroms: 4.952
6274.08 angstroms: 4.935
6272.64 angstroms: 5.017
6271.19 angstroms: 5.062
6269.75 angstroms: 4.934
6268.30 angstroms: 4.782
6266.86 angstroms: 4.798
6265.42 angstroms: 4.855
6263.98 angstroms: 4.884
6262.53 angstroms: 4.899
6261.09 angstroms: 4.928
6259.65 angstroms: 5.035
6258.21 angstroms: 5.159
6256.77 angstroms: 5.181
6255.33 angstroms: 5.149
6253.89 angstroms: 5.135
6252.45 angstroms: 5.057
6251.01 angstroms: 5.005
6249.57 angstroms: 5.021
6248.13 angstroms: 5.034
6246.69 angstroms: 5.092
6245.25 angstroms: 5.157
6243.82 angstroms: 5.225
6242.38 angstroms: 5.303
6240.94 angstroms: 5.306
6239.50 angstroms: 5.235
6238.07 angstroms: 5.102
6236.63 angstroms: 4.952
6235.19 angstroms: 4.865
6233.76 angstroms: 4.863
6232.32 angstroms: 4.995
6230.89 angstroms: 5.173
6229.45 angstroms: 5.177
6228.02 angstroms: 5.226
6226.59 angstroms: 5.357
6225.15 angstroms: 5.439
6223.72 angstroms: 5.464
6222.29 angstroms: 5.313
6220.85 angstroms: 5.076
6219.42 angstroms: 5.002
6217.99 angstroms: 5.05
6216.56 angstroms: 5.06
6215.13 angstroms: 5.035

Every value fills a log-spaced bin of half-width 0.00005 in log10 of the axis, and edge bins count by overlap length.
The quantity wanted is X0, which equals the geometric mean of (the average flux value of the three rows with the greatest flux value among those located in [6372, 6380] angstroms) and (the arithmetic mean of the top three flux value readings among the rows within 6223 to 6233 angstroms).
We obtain 5.25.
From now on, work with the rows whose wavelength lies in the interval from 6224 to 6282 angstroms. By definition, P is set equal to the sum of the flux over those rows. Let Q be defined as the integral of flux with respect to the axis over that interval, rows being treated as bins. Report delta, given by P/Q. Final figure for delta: 0.69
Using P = 203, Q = 295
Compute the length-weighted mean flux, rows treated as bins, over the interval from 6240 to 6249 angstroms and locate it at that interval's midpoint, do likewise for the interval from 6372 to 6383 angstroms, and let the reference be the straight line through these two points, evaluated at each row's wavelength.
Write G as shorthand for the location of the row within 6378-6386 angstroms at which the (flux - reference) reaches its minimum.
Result 6378.96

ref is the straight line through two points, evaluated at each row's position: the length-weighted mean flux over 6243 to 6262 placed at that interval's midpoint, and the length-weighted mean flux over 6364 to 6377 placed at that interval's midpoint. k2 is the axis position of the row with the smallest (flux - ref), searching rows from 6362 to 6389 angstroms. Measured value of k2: 6364.29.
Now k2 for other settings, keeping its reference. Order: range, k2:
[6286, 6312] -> 6301.59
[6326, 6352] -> 6326.30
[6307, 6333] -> 6326.30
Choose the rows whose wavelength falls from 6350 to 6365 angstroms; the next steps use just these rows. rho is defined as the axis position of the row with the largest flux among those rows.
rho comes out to 6352.58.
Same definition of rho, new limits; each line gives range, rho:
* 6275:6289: 6282.75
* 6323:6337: 6332.13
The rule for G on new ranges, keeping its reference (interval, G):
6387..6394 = 6392.20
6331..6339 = 6336.51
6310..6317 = 6310.30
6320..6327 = 6326.30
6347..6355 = 6349.65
